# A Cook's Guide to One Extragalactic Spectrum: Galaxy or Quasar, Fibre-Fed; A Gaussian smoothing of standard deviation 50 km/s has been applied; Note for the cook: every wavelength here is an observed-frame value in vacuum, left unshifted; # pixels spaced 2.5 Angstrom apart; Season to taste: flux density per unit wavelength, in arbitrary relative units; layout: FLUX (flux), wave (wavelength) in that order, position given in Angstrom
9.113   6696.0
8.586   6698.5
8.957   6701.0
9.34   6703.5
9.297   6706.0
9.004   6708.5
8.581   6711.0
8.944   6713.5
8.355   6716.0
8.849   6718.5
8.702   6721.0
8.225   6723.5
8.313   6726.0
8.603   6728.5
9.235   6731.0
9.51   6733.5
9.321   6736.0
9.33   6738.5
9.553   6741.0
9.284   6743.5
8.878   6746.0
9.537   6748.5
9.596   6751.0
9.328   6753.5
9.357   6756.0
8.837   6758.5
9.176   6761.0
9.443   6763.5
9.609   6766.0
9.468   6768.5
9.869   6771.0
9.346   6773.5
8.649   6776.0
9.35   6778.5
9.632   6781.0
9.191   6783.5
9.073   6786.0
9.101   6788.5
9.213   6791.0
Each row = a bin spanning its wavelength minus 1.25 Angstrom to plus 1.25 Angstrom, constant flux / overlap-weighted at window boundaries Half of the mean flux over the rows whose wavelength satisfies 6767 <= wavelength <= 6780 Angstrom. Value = 4.67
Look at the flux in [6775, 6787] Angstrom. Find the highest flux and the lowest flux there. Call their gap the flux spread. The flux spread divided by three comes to 0.328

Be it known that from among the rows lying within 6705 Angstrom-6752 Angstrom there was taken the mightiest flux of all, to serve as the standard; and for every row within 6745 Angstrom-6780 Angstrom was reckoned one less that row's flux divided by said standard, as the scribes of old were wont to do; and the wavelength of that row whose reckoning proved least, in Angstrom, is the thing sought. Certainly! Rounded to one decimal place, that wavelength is 6771.0 Angstrom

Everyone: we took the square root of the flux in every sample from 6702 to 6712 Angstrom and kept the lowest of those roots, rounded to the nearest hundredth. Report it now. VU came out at 2.93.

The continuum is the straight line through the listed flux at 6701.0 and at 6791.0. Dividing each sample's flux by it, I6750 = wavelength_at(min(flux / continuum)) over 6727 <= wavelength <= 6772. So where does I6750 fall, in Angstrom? 6728.5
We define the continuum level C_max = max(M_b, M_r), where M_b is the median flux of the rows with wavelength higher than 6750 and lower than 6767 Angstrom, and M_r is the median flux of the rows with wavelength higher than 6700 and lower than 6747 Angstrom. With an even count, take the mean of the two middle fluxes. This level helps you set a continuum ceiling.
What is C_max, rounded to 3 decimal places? 9.357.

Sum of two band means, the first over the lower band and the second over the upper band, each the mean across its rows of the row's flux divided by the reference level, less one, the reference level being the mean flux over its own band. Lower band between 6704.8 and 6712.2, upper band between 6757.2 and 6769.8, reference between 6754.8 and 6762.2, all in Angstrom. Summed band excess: 0.00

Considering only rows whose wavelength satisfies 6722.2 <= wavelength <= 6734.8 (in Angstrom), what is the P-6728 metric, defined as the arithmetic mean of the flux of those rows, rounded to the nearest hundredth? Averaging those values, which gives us 8.78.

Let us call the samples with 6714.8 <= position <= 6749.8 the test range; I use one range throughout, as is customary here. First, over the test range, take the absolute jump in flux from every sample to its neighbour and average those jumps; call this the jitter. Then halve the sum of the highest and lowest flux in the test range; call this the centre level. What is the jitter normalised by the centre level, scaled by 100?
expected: 3.6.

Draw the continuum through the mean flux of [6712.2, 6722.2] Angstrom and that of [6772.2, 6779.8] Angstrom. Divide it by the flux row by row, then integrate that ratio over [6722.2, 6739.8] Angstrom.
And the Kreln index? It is 17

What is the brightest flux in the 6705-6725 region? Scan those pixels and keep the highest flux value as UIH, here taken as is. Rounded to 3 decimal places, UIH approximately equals 9.297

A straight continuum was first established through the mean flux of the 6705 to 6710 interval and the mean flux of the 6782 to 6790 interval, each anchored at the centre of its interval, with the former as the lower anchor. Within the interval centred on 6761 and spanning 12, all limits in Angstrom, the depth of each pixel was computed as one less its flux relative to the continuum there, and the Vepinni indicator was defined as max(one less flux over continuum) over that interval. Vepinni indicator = 0.032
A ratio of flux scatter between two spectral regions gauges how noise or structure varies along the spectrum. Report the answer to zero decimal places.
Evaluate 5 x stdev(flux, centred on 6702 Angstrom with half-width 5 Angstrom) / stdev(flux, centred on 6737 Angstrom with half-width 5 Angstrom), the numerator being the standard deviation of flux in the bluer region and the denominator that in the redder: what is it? 15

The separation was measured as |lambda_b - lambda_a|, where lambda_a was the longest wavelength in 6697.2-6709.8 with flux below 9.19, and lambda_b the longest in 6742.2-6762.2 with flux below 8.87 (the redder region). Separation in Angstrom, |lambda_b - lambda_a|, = 50.0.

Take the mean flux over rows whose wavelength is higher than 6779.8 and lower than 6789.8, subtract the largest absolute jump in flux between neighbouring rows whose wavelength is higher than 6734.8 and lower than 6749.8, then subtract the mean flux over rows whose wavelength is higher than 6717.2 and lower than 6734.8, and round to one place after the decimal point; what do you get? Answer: -0.2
